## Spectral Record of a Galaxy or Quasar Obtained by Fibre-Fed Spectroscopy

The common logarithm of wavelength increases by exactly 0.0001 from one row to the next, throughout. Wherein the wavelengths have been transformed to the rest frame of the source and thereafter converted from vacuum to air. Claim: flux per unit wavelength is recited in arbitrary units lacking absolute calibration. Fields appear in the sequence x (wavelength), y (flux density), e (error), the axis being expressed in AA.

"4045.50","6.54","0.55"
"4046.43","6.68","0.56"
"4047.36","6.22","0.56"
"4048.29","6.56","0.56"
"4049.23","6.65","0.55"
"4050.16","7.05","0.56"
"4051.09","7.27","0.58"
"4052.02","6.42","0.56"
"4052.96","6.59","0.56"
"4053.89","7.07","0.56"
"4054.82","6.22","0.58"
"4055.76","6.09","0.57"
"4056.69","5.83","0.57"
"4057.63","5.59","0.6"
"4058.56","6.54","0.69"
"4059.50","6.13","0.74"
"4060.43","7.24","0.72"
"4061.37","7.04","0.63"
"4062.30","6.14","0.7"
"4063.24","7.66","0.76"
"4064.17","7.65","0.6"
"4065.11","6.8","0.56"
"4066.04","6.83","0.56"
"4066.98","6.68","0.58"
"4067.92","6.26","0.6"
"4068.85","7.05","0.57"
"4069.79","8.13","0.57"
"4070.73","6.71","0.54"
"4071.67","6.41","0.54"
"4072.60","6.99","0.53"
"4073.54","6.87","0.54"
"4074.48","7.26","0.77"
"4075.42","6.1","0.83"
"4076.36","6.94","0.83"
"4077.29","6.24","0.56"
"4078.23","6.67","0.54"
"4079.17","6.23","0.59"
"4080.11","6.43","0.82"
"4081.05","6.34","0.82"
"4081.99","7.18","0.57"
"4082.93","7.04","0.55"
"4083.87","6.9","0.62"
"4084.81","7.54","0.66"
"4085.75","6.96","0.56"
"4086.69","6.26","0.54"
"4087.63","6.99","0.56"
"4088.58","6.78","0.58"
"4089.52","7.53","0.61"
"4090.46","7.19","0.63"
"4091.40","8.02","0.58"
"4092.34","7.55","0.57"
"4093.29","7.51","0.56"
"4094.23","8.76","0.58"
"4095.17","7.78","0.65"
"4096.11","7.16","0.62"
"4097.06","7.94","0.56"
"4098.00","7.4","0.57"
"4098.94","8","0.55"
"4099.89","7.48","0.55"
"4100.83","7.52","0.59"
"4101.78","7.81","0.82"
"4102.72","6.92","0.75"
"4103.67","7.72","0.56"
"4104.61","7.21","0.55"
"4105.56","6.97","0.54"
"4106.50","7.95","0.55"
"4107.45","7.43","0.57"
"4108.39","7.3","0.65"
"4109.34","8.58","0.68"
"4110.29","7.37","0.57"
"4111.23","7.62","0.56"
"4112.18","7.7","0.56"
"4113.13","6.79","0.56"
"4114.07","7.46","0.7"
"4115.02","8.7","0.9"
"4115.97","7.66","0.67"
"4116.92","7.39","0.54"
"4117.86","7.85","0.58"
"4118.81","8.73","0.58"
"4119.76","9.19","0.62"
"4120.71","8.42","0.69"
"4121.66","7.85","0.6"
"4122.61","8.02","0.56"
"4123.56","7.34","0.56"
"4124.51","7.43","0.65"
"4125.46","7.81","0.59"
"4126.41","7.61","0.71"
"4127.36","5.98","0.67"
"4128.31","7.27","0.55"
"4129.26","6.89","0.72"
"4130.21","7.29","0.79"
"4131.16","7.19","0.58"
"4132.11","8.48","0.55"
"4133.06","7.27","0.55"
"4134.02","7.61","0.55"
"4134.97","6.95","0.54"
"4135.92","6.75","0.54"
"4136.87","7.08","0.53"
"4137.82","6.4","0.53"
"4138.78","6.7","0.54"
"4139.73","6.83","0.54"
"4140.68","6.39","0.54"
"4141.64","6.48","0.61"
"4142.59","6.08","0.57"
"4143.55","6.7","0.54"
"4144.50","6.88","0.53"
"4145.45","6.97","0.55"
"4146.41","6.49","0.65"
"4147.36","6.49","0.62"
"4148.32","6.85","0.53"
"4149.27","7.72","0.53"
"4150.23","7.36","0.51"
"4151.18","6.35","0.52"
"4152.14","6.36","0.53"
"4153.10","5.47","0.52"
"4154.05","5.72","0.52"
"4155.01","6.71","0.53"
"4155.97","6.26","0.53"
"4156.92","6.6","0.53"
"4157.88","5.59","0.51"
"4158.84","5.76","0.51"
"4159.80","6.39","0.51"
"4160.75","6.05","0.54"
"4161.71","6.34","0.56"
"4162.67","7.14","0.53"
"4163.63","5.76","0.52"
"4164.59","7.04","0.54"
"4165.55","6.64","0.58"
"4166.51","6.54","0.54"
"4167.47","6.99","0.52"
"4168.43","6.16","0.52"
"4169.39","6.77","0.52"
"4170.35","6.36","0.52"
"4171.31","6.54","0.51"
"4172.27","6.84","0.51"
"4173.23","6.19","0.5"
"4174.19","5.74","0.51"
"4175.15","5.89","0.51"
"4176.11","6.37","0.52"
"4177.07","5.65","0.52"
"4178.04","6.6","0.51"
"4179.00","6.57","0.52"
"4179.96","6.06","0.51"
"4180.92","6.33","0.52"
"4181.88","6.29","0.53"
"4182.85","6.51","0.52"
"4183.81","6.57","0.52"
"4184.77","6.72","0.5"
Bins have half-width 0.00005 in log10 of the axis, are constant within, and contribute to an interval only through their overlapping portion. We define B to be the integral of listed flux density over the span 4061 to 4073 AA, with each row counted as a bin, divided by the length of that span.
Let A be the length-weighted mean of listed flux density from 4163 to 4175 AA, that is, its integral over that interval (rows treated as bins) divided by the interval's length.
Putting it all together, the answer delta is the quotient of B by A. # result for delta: 1.08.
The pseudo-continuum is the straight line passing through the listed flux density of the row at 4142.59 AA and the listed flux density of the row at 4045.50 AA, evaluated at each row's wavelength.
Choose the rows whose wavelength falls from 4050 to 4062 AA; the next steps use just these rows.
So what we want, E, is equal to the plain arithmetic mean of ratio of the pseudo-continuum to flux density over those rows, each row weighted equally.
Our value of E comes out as 0.999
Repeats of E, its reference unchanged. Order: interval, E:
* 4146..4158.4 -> 0.943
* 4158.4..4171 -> 0.930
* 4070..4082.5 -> 0.965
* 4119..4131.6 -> 0.823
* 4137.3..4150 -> 0.911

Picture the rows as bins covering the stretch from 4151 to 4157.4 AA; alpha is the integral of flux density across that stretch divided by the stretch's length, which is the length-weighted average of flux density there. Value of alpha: 6.2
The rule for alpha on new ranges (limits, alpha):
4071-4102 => 7.1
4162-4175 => 6.5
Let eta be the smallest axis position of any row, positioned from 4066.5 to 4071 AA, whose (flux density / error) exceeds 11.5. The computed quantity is 4066.98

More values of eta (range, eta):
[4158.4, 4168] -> 4159.80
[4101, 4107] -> 4103.67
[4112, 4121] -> 4112.18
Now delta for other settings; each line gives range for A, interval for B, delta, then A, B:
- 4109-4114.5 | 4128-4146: 0.92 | 7.6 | 7.0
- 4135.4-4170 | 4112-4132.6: 1.18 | 6.5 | 7.7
